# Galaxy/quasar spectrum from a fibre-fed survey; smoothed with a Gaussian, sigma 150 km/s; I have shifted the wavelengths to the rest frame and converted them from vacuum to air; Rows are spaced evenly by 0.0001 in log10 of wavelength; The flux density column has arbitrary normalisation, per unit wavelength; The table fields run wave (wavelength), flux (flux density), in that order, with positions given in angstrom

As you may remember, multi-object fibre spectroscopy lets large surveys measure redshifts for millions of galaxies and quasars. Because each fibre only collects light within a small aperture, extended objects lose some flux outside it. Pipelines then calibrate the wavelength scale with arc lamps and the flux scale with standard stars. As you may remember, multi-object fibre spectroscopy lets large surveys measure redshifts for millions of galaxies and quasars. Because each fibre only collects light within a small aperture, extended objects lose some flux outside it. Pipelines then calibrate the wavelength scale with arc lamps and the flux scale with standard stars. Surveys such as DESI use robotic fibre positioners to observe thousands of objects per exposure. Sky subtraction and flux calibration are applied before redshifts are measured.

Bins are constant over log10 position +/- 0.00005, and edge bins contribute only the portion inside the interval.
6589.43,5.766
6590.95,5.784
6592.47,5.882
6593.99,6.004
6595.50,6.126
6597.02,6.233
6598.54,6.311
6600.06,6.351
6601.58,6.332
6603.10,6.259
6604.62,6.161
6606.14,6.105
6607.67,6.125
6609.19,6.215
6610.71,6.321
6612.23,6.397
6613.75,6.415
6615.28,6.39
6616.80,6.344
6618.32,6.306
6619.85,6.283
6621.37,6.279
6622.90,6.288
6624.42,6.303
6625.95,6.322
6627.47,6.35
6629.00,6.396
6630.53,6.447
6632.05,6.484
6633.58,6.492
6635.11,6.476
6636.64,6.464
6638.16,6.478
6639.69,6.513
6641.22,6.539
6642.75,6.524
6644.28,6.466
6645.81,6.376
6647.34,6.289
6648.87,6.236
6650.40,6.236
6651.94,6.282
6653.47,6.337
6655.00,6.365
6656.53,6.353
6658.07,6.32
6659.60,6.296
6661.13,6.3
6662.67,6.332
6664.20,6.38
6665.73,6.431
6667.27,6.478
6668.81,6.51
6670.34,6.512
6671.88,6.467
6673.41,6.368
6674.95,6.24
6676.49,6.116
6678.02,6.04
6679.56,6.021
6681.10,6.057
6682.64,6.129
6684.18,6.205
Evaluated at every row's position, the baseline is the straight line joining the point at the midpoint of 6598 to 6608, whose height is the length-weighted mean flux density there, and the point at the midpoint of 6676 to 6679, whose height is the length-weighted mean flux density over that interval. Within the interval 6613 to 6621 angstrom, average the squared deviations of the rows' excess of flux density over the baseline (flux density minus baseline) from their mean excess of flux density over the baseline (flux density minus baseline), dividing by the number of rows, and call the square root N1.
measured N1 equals 0.045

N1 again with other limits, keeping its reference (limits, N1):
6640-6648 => 0.090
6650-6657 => 0.053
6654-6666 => 0.046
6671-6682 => 0.157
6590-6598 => 0.166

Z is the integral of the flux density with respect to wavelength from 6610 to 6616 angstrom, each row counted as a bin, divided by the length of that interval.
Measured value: 6.38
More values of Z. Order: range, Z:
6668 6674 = 6.47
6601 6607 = 6.20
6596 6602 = 6.29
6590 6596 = 5.94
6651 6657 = 6.33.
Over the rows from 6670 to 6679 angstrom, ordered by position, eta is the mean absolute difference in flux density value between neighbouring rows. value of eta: 0.094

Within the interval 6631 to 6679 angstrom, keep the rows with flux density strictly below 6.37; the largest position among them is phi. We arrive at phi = 6678.02 angstrom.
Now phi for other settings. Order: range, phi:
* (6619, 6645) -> 6627.47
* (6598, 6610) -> 6609.19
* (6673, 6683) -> 6682.64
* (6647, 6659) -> 6658.07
